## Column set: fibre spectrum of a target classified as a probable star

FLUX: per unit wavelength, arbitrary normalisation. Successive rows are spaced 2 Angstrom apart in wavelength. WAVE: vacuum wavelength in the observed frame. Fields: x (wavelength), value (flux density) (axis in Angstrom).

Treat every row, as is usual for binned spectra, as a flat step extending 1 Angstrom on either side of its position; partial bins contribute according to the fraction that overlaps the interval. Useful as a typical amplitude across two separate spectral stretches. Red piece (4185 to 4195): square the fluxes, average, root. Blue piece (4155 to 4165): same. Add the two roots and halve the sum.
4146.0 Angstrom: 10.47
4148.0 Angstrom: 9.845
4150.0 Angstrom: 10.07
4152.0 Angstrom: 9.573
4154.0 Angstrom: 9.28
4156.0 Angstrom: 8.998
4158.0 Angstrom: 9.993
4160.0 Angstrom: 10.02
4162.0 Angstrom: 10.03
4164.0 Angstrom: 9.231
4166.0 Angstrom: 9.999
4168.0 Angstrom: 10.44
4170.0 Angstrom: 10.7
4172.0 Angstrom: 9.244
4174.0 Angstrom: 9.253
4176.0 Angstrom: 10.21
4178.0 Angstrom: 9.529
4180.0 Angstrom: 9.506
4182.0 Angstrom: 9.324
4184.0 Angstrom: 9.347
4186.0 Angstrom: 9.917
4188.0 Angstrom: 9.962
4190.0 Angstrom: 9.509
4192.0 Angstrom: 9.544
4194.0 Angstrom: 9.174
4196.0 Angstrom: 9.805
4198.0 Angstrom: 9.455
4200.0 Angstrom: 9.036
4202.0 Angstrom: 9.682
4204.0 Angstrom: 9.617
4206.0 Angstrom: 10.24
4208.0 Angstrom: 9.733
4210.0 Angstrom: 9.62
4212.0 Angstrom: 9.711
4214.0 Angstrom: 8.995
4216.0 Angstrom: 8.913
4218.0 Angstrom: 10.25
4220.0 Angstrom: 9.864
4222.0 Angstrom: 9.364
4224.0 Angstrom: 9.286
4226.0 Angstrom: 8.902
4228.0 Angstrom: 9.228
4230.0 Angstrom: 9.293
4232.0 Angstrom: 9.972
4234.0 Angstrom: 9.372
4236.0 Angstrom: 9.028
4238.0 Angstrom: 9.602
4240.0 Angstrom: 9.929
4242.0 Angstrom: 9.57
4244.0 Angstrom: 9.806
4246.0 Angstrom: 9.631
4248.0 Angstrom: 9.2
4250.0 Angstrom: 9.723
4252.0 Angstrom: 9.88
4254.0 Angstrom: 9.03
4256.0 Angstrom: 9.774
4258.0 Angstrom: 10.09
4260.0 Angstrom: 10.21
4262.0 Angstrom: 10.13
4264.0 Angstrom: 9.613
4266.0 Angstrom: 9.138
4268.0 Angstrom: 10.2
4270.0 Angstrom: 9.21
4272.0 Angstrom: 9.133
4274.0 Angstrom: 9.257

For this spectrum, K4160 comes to 9.65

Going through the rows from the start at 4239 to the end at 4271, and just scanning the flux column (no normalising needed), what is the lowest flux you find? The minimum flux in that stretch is 9.03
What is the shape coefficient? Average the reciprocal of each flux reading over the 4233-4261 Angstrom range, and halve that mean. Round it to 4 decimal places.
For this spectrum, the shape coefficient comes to 0.0520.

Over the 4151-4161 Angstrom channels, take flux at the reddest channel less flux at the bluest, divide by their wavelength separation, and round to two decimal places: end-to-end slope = 0.06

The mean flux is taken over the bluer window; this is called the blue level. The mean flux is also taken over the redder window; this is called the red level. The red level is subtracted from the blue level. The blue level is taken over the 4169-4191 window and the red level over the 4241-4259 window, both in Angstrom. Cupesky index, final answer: 0.05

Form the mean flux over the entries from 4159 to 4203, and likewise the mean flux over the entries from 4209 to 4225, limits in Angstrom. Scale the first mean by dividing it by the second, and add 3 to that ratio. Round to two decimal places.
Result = 4.02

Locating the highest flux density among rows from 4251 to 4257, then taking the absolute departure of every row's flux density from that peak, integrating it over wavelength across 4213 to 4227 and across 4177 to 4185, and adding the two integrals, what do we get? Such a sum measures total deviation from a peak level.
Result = 12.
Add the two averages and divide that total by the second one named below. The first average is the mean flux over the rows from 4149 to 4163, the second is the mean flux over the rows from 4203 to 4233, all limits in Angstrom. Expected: 2.02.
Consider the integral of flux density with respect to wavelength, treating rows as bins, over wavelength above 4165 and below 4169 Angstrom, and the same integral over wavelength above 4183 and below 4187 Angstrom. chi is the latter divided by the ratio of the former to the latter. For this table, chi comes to 36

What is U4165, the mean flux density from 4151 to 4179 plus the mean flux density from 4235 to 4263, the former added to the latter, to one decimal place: 19.4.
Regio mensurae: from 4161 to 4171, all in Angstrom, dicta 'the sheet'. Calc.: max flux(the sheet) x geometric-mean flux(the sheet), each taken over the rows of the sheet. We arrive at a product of 108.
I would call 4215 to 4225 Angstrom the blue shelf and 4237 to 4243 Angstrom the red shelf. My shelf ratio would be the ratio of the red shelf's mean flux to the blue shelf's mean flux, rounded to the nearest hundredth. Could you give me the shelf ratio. 1.02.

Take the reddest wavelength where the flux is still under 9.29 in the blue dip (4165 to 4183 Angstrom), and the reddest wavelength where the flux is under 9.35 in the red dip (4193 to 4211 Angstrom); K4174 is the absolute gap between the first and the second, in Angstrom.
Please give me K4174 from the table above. 26 Angstrom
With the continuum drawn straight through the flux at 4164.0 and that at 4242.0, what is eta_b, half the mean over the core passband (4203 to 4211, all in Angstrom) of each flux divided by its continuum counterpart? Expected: 0.520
